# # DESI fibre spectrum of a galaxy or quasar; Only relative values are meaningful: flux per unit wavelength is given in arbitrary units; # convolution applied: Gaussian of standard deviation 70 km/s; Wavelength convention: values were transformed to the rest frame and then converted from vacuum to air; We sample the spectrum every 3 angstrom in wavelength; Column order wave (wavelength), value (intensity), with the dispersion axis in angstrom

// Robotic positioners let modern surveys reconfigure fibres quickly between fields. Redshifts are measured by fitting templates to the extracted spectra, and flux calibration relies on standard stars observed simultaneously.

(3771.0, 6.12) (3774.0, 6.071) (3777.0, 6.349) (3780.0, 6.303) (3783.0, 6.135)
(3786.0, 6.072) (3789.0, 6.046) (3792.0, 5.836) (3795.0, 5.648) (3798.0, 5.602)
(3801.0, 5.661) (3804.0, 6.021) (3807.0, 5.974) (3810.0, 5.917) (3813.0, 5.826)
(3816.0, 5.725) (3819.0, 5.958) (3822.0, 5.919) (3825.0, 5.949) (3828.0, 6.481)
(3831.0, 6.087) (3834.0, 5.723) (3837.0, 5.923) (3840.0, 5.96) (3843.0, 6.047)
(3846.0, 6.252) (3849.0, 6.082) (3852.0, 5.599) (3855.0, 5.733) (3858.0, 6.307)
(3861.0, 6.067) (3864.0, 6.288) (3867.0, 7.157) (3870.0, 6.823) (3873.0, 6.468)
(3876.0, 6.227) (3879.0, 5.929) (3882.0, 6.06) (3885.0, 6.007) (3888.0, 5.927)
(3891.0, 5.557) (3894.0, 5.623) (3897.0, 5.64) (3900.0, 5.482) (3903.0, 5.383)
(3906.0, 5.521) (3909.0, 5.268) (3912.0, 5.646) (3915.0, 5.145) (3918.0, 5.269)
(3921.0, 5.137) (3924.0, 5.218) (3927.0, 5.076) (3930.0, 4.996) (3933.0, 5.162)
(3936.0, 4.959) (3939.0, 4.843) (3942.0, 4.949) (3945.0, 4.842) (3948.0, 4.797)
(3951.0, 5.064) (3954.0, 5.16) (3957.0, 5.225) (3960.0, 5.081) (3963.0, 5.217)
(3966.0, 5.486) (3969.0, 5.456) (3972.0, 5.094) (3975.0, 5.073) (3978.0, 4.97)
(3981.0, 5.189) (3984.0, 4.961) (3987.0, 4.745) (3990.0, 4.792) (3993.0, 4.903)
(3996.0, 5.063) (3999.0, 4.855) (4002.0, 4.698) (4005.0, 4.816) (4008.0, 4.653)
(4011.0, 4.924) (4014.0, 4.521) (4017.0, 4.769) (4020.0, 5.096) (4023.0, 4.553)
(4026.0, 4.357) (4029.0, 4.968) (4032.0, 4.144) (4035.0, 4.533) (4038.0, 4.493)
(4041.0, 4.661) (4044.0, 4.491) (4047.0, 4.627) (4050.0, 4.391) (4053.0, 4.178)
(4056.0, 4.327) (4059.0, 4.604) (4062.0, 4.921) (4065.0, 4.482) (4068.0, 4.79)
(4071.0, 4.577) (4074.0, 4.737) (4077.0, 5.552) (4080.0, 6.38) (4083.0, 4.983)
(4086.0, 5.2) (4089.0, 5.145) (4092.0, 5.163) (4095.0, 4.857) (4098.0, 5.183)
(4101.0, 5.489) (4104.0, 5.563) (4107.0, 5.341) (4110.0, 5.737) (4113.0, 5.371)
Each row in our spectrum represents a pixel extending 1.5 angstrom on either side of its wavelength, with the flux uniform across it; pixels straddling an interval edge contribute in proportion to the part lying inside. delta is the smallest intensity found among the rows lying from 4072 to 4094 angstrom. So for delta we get 4.737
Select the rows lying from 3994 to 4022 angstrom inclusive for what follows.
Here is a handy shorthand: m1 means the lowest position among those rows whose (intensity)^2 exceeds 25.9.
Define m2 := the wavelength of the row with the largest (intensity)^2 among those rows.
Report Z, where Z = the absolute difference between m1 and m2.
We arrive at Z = 0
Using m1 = 4020.0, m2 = 4020.0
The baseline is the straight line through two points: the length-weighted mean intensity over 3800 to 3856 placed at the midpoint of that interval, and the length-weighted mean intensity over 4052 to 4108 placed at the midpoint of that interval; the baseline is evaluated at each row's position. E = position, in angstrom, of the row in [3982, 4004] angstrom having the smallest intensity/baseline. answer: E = 3987.0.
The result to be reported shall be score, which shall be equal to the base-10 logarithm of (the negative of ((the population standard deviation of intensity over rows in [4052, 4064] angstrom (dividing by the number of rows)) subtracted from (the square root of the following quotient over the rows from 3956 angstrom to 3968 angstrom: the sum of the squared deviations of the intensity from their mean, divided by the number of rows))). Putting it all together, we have -0.86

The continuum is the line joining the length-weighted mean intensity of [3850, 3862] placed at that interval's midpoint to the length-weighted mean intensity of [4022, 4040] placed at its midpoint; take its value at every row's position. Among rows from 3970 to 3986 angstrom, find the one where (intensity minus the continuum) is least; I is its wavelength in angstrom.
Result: 3978.0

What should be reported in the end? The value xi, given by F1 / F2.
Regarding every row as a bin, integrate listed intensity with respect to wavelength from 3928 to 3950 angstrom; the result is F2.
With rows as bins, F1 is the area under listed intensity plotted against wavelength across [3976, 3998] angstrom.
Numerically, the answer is 1.00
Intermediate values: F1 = 109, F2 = 109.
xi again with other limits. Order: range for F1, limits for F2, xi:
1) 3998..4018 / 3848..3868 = 0.77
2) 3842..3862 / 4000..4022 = 1.14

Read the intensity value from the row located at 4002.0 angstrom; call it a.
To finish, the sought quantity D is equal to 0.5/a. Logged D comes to 0.1064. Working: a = 4.698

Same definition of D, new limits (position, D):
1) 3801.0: 0.0883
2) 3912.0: 0.0886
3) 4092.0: 0.0968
